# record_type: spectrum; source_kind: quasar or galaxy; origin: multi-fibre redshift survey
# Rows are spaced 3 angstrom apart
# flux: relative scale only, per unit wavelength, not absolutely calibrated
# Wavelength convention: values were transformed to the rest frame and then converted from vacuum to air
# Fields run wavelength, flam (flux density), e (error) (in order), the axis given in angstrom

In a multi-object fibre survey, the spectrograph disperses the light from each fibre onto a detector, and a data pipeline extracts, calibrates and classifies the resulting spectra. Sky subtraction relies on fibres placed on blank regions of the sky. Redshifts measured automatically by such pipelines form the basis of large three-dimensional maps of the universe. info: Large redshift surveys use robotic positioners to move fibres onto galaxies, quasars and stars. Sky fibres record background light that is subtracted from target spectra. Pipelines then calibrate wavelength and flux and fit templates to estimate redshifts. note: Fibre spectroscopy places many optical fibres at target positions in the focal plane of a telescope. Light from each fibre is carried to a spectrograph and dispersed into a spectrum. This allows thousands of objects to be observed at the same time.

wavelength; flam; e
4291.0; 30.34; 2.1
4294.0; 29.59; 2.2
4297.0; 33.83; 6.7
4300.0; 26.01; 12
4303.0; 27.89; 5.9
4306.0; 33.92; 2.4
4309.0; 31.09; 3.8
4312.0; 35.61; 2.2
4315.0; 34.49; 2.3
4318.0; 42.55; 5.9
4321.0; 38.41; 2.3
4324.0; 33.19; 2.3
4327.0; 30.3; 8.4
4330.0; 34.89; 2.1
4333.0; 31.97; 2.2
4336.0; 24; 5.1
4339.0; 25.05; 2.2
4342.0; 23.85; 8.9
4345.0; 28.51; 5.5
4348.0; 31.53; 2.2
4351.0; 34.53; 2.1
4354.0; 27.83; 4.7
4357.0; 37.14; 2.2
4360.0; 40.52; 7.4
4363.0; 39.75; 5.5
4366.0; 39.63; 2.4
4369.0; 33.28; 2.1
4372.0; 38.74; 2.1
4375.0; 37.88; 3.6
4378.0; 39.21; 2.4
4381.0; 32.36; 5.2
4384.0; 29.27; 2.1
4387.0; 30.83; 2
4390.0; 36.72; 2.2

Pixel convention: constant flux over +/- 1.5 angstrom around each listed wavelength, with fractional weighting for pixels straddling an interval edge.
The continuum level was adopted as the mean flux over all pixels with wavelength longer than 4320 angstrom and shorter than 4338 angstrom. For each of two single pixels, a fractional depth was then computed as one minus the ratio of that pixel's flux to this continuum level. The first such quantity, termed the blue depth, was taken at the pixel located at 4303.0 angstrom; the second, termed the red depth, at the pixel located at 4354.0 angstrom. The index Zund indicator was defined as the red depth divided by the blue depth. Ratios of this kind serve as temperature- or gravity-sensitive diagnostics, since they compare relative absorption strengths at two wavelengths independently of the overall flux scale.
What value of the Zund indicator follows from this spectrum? 1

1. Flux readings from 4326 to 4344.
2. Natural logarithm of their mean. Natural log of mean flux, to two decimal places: 3.34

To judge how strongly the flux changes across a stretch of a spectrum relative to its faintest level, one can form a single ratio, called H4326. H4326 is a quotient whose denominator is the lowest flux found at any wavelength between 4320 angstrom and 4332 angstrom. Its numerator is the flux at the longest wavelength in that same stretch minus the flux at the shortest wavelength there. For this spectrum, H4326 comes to -0.12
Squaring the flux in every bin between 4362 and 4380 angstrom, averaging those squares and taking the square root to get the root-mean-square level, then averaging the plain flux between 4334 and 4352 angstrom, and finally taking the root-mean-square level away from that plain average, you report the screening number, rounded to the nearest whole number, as -10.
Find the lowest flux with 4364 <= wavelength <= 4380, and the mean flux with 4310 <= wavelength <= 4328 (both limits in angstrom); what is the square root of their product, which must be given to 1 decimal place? 34.5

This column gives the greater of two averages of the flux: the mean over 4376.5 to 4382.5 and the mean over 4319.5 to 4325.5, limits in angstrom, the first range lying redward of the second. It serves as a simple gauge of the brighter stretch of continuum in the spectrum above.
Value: 36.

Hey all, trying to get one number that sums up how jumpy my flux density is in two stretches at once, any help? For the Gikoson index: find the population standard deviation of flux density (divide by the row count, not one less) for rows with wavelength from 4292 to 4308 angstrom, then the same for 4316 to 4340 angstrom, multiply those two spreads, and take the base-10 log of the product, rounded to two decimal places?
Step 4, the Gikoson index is 1.27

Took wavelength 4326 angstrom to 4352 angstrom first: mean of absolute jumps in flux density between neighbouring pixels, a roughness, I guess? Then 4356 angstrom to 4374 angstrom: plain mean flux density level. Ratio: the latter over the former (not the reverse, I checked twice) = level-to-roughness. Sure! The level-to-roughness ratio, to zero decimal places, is 11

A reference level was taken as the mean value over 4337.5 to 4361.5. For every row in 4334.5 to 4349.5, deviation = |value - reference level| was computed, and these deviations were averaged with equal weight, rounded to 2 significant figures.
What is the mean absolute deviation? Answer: 4.7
